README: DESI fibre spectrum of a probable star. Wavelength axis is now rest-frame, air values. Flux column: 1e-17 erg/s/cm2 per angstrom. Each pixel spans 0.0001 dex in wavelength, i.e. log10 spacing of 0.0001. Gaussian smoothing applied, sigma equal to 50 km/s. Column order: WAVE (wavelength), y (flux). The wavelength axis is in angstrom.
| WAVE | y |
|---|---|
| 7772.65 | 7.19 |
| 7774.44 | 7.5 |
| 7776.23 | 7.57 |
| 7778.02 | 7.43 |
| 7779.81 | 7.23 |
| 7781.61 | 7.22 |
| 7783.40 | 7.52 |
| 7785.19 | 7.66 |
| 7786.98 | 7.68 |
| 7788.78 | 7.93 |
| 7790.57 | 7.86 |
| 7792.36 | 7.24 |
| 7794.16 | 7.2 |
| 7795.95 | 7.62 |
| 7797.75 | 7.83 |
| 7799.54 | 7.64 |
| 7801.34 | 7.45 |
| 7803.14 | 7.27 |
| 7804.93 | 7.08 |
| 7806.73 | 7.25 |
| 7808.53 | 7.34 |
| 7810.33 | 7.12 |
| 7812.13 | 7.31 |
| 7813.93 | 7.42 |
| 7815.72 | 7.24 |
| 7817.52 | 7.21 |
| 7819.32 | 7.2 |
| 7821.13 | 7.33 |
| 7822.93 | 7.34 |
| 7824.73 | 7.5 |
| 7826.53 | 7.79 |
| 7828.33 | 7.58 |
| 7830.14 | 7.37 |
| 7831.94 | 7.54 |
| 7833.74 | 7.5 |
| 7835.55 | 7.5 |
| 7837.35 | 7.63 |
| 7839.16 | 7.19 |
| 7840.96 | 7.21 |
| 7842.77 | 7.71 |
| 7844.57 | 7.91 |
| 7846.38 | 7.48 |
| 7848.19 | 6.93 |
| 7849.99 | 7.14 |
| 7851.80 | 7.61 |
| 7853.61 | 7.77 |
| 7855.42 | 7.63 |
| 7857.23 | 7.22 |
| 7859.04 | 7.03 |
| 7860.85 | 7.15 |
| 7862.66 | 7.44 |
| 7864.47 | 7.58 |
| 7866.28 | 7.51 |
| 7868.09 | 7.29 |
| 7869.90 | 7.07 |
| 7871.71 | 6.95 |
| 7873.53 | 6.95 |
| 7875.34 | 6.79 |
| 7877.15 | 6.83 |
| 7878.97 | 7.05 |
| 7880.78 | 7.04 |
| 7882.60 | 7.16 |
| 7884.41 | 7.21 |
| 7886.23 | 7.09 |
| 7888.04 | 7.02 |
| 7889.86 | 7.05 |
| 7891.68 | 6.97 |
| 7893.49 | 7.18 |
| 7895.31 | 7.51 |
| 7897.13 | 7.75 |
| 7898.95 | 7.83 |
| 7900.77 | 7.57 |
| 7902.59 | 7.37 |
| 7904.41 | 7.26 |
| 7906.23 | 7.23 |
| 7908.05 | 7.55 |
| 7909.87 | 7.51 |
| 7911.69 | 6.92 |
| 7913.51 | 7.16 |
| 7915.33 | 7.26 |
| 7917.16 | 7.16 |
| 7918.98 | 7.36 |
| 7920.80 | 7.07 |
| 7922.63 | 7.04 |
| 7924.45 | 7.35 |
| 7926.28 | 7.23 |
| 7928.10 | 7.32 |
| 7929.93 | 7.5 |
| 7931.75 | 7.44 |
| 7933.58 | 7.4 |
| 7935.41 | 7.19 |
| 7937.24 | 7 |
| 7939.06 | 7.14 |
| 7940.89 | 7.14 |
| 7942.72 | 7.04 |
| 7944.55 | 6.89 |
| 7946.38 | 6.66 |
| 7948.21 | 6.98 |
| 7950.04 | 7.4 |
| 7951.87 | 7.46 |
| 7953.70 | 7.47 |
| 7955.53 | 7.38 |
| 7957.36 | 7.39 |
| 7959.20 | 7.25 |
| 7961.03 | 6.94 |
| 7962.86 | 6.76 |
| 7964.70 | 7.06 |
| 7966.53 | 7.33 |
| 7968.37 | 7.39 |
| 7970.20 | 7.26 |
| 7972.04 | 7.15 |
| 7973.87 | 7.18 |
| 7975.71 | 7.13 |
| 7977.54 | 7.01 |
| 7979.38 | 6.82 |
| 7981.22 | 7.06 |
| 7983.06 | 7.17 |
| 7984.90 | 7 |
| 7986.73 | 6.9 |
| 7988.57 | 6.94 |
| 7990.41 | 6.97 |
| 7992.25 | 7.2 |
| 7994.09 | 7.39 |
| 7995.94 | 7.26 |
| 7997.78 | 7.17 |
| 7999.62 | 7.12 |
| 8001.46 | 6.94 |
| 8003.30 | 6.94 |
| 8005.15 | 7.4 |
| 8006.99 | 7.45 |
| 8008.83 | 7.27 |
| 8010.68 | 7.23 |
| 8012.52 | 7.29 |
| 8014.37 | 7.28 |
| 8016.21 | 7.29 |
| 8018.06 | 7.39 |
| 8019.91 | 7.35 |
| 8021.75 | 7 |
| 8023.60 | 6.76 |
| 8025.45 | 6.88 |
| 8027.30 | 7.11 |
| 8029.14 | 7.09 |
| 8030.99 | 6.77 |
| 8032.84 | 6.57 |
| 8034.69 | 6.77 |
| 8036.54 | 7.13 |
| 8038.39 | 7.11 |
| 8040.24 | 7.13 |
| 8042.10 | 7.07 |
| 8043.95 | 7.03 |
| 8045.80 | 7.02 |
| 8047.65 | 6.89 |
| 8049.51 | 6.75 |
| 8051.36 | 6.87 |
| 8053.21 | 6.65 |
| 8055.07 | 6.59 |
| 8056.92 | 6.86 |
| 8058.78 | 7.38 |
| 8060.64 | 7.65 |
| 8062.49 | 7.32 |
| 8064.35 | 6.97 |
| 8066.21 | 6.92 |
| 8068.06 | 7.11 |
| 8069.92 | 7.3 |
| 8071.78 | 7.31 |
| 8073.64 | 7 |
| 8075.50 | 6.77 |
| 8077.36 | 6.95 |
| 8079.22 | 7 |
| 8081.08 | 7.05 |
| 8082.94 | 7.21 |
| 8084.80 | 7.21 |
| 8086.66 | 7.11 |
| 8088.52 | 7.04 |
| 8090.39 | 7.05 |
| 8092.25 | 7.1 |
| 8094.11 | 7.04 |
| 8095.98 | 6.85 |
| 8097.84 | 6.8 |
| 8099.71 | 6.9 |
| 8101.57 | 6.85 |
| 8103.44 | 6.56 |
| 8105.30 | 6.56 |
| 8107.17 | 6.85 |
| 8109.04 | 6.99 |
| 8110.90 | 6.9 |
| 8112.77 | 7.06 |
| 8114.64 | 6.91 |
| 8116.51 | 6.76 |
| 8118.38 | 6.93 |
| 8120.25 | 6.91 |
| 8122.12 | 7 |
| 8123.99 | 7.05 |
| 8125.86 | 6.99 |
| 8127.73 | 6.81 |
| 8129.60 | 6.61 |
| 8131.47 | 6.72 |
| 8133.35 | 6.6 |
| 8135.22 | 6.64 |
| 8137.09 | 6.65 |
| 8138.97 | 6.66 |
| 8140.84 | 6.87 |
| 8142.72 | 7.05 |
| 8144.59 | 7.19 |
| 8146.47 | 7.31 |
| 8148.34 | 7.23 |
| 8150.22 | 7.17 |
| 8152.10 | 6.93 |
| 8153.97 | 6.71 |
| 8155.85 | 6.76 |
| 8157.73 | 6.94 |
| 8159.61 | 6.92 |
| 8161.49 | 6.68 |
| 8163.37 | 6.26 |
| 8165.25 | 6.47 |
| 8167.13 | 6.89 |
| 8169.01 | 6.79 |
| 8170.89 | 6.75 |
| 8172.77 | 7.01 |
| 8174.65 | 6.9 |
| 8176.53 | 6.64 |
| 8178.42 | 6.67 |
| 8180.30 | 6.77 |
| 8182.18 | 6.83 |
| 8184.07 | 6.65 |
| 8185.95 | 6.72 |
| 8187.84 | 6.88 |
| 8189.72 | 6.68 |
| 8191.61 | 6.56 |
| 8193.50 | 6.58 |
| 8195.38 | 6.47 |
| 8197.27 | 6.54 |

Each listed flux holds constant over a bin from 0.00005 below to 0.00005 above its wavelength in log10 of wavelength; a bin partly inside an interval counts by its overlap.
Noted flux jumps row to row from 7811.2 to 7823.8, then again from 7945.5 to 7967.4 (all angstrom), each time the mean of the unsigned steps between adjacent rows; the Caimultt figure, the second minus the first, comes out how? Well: 0.11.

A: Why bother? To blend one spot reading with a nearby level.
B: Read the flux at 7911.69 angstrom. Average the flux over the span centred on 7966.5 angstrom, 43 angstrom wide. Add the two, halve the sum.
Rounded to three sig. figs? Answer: 7.03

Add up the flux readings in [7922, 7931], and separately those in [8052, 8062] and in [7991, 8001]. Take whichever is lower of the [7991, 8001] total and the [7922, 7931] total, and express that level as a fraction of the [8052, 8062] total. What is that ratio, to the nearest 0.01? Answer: 1.03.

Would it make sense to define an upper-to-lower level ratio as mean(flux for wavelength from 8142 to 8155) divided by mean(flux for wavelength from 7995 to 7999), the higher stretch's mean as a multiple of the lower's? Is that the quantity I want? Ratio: 0.98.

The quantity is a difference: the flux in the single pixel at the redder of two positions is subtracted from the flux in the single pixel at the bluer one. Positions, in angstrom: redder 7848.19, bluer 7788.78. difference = 1.0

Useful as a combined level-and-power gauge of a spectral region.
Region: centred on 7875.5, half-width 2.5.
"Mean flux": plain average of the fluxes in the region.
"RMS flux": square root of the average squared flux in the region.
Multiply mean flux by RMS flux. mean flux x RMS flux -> 47.0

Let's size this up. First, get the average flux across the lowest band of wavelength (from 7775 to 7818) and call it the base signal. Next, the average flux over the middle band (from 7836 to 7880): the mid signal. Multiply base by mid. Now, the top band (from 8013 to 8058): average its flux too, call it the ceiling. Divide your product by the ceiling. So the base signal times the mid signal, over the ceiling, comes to 7.77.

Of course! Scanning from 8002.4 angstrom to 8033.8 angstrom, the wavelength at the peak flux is 8006.99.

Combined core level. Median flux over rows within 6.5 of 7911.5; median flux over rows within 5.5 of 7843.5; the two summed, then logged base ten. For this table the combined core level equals 1.164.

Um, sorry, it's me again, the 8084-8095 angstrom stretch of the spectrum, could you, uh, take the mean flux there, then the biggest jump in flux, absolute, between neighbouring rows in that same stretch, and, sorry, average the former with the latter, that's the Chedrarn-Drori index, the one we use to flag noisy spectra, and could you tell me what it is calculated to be 3.60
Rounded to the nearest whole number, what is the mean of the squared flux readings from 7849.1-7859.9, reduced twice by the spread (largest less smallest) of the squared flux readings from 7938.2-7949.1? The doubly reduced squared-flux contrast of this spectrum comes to 42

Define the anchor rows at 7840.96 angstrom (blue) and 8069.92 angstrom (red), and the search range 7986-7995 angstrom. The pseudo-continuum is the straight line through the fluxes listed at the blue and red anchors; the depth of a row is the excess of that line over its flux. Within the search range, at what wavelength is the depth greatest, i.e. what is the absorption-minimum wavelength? 7986.73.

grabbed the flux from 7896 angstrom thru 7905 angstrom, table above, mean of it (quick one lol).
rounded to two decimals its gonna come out 7.56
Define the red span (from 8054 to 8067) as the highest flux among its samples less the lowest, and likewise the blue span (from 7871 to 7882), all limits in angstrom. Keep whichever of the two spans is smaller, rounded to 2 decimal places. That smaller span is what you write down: 0.26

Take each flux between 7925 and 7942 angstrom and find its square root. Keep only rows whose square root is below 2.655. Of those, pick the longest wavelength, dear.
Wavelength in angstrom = 7937.24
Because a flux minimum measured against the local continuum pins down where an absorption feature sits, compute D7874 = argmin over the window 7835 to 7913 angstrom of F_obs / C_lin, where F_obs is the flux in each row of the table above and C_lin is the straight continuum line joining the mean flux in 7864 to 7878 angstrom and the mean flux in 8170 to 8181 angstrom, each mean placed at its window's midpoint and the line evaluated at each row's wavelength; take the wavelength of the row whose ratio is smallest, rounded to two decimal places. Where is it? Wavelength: 7875.34 angstrom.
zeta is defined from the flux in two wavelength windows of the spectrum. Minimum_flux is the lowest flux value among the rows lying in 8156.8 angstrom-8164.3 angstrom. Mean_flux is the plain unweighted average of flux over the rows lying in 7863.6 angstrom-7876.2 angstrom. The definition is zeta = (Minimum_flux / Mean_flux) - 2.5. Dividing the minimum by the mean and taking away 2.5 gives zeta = -1.63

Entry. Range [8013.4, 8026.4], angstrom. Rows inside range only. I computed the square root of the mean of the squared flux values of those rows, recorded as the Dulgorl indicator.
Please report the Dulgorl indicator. 7.14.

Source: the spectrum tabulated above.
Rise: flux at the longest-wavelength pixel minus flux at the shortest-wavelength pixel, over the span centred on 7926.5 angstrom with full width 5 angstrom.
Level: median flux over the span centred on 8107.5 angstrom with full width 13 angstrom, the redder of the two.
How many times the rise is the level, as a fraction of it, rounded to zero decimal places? -228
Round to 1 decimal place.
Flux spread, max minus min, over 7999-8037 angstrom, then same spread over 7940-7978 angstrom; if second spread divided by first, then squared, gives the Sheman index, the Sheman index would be 0.8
